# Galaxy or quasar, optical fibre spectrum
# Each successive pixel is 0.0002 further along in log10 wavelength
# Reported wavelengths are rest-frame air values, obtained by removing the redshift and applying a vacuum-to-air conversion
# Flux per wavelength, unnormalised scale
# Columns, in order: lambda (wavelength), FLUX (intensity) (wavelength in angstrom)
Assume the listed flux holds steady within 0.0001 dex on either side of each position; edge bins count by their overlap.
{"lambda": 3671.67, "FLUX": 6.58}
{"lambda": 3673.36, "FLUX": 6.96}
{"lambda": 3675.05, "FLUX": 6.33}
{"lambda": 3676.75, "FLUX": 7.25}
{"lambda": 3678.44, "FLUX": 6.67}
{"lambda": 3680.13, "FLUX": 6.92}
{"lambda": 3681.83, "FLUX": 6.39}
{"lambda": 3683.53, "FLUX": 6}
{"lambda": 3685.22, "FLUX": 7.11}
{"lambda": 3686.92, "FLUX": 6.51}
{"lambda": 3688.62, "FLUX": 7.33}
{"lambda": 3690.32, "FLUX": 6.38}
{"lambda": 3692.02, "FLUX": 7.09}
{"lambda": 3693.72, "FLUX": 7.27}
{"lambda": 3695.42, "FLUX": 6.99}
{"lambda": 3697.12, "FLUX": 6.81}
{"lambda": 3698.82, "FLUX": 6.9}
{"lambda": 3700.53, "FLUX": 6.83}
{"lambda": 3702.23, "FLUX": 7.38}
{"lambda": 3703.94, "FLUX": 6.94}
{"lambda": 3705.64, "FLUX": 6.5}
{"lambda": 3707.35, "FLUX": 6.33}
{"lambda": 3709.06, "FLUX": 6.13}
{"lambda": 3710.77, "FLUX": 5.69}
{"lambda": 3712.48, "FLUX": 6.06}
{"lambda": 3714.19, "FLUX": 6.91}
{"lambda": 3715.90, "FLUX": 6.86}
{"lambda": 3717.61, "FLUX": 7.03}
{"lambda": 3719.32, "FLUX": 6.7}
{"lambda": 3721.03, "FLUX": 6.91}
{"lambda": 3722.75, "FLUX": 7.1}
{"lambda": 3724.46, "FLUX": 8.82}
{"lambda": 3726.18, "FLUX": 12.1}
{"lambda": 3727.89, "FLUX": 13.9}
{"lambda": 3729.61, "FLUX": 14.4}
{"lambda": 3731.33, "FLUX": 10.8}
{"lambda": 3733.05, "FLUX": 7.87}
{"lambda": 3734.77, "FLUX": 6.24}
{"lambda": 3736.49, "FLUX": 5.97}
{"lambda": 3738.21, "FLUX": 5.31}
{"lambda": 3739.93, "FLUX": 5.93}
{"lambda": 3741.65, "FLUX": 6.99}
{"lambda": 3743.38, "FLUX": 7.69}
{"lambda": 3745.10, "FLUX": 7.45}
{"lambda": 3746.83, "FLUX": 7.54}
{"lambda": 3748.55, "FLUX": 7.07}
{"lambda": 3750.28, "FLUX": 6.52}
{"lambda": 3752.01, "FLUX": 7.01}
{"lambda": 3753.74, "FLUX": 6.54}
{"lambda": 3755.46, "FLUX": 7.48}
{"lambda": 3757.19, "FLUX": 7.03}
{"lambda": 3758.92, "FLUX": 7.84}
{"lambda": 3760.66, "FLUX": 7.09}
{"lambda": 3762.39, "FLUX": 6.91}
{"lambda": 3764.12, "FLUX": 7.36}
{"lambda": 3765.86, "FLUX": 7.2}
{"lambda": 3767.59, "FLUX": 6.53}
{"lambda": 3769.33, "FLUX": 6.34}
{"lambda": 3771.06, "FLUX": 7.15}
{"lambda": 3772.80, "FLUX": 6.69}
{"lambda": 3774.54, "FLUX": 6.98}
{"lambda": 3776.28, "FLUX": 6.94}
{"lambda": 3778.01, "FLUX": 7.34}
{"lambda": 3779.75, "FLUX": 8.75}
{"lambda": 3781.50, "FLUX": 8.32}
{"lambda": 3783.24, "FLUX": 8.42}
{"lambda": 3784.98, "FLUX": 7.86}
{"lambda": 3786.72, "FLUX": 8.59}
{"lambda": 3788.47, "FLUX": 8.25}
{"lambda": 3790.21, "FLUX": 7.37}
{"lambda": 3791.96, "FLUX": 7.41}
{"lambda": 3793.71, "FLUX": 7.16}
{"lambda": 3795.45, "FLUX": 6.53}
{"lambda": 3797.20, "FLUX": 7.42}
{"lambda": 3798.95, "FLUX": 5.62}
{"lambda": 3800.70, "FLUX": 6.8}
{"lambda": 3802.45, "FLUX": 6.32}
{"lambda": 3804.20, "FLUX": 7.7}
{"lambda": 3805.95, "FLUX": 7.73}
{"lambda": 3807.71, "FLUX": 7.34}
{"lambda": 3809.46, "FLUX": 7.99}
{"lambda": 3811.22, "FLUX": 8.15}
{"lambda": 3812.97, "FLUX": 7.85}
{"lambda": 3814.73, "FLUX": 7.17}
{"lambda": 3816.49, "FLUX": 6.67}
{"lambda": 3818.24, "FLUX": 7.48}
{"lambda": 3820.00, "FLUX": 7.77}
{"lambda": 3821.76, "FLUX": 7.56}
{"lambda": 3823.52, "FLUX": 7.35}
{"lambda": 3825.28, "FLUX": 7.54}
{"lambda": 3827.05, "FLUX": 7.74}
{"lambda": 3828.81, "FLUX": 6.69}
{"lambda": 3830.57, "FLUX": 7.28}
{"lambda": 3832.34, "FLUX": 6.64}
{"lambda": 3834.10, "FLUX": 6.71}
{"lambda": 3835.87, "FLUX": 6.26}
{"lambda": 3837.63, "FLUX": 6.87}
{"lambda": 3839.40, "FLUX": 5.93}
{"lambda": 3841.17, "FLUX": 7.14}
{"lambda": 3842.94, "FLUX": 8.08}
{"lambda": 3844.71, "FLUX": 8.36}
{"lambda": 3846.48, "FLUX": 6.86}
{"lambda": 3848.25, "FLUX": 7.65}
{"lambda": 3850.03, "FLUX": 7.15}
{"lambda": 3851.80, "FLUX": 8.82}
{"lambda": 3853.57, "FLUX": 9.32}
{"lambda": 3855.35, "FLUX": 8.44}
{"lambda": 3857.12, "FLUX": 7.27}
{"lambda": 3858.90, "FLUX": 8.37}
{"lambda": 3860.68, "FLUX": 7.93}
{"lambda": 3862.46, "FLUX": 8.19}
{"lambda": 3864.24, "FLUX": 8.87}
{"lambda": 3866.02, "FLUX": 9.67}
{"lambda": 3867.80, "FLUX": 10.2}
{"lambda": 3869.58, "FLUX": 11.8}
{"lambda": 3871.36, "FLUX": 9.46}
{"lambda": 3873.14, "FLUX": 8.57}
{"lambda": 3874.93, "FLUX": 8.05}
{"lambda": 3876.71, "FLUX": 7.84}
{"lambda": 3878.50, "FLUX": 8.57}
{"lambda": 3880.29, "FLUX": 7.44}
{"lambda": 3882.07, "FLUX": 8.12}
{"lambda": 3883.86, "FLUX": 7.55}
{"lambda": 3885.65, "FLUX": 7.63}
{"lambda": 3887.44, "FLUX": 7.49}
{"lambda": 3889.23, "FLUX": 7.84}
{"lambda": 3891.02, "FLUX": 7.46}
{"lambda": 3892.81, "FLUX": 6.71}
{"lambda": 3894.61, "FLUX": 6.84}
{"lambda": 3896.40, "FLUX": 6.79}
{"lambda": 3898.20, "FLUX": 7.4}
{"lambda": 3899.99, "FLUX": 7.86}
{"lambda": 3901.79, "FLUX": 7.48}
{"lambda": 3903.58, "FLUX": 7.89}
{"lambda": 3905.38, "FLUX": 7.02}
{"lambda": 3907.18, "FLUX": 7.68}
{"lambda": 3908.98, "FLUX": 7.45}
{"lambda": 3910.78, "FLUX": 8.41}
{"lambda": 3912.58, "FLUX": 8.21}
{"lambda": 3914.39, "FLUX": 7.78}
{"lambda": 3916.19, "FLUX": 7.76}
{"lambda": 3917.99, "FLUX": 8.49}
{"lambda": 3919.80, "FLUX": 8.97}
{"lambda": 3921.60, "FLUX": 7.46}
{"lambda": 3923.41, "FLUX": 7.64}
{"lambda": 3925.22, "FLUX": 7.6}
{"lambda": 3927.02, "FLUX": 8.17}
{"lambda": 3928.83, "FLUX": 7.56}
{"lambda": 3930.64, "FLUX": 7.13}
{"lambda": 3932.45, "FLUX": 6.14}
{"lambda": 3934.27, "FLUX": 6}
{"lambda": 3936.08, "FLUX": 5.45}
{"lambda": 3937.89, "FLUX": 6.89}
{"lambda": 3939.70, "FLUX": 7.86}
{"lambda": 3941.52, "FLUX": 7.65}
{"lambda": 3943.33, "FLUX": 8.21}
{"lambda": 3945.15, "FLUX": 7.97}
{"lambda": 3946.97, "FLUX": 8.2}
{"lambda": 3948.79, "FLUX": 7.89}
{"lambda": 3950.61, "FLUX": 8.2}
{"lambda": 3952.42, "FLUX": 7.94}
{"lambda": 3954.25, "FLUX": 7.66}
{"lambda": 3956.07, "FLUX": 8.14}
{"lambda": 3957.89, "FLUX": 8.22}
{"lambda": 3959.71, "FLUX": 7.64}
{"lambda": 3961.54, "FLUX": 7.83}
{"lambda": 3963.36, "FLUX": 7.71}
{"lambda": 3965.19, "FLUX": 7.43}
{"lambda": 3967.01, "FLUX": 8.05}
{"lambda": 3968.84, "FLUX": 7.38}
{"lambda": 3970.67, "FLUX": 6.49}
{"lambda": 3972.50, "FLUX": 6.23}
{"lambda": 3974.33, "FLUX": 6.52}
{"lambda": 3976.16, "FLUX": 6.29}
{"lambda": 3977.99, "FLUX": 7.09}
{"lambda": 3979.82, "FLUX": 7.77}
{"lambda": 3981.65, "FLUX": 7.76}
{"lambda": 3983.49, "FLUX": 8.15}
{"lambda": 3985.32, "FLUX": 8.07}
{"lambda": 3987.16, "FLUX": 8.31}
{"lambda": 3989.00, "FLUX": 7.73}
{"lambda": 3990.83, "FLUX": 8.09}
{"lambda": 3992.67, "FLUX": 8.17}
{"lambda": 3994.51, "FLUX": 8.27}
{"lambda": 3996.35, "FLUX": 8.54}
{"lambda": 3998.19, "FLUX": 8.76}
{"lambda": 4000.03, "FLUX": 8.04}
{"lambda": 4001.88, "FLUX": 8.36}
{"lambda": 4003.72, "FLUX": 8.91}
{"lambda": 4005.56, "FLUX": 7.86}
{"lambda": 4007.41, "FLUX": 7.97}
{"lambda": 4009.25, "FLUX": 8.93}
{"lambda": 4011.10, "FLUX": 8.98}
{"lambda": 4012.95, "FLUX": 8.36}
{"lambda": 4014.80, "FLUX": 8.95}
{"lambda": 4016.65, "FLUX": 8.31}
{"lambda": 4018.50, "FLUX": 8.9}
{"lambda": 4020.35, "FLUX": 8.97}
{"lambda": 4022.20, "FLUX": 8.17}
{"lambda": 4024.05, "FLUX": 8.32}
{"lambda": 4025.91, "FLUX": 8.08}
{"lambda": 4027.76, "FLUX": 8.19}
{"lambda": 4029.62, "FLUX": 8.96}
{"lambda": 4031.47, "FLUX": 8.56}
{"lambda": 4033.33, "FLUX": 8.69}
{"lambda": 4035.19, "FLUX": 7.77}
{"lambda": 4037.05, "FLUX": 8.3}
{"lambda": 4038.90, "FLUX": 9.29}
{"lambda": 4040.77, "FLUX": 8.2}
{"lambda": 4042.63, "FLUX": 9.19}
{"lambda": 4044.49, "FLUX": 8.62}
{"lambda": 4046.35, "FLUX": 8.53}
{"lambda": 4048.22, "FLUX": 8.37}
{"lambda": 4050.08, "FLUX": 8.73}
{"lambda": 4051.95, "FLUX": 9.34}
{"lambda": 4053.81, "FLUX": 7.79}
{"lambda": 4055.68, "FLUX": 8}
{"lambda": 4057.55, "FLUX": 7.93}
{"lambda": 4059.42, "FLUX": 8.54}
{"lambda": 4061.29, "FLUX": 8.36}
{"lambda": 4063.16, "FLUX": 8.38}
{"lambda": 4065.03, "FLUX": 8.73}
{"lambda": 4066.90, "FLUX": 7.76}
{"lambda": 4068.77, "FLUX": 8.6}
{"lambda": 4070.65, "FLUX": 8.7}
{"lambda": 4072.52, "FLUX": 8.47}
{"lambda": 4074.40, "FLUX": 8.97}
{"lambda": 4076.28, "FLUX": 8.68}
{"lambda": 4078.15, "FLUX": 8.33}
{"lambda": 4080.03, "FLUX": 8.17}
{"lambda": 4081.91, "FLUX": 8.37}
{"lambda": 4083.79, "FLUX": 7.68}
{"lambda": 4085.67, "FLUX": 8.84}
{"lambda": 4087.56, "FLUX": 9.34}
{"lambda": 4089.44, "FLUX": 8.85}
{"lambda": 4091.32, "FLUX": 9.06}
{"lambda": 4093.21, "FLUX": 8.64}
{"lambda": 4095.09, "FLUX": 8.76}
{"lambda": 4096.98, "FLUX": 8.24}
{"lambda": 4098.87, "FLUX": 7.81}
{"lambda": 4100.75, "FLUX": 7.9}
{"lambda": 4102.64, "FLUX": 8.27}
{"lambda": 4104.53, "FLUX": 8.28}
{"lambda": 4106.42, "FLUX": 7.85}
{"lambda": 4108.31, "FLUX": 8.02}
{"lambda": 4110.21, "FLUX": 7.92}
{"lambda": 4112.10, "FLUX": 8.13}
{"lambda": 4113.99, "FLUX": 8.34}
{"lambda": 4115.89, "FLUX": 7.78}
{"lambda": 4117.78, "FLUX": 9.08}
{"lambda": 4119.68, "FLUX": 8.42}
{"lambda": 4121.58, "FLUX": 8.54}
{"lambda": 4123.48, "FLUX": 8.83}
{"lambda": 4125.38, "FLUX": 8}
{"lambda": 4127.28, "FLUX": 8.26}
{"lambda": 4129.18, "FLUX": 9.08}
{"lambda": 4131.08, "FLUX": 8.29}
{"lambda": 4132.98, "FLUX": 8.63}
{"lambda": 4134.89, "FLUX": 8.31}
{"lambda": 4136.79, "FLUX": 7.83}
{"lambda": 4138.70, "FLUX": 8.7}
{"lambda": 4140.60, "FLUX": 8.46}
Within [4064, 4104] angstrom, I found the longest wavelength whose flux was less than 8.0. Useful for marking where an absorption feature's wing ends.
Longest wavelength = 4100.75 angstrom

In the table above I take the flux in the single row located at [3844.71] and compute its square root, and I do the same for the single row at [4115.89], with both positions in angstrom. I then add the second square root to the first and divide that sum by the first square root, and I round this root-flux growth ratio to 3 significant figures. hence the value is 1.96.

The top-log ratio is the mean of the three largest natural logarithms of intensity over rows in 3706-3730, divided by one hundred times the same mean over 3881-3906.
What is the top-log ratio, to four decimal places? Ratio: 0.0125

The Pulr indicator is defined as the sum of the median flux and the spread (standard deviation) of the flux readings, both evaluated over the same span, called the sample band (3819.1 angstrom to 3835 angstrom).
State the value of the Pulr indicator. 7.8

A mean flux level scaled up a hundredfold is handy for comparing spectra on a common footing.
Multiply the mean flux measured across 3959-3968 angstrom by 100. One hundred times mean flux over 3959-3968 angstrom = 773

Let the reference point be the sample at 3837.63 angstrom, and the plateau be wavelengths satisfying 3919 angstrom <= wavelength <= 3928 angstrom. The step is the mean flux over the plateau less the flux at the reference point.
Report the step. 1.1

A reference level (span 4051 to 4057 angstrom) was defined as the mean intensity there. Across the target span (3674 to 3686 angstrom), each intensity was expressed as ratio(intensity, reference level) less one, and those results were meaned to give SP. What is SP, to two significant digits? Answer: -0.20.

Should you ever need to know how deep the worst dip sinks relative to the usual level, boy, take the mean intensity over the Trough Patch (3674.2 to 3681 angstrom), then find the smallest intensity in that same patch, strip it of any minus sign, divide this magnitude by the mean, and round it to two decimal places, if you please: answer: 0.93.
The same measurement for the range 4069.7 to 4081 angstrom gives 0.96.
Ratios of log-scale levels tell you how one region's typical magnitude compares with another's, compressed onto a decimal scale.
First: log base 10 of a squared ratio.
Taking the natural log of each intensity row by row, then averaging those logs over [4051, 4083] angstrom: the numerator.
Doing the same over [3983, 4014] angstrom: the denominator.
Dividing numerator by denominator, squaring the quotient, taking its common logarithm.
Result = 0.00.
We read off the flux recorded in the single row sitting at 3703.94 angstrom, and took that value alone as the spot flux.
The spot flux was 6.94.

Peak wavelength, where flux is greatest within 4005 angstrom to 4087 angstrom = 4051.95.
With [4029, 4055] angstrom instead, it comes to 4051.95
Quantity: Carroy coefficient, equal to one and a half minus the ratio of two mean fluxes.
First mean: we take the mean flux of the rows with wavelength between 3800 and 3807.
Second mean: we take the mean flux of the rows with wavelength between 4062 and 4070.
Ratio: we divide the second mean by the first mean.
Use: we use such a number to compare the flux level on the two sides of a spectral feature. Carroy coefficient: 0.33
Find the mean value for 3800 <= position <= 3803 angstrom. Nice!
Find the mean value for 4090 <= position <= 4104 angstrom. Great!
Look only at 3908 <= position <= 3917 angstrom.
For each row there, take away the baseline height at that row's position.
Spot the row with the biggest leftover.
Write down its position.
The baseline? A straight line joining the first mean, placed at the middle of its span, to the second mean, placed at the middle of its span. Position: 3910.78 angstrom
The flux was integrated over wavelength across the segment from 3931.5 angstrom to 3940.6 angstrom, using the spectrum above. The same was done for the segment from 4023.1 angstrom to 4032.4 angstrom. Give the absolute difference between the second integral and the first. 19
